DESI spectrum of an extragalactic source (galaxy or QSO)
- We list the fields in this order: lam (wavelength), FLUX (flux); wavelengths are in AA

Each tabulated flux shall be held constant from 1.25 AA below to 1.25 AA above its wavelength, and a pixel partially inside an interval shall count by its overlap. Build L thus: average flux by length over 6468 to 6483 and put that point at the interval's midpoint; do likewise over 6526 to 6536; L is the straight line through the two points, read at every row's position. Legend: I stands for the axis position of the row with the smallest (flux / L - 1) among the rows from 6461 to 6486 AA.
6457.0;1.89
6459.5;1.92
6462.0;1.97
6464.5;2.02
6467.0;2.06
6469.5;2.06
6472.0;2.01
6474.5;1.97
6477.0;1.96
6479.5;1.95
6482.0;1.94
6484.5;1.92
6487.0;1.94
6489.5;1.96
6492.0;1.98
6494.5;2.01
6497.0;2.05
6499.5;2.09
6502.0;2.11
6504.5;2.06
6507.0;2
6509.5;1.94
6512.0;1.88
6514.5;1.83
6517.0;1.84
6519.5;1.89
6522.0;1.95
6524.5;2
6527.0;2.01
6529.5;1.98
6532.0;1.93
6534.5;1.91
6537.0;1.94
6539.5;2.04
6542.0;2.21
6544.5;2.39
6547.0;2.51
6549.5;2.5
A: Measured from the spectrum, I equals 6484.5 AA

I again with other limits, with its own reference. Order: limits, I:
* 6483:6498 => 6484.5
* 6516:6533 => 6517.0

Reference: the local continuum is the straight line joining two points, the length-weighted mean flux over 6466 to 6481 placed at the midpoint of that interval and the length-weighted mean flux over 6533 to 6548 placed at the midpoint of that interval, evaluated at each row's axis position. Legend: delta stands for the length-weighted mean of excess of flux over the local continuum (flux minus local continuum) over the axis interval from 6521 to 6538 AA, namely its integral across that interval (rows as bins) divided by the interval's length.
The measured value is -0.17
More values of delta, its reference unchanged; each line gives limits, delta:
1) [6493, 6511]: -0.03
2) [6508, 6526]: -0.19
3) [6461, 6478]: 0.02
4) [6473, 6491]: -0.07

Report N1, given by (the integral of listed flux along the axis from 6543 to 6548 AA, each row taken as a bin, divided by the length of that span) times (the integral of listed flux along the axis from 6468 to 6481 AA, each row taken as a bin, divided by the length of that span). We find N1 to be 4.85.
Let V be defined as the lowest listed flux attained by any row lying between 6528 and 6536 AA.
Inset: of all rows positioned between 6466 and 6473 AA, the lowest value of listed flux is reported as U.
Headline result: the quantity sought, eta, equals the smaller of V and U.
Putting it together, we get 1.91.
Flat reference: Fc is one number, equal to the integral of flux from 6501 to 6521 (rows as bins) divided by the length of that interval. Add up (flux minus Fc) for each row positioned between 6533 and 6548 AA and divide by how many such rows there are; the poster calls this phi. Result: 0.22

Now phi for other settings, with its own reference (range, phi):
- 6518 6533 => 0.02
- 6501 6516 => 0.03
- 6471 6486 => 0.02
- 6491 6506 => 0.11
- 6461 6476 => 0.07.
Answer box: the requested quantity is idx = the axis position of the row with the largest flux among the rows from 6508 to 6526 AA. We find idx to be 6524.5 AA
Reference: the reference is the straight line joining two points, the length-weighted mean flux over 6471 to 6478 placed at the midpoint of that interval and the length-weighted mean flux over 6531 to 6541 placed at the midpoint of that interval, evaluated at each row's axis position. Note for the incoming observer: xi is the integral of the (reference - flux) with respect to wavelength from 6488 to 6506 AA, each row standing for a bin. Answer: -1.1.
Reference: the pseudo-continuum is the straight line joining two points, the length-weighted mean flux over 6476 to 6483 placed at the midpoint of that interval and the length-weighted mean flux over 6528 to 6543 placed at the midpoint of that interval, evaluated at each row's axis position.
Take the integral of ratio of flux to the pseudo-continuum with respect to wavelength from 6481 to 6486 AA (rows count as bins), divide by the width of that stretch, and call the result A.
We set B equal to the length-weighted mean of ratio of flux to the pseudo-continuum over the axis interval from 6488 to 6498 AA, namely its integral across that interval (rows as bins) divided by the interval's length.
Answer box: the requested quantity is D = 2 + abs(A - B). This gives 2.03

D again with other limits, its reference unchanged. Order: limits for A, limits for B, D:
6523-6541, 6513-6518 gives 2.06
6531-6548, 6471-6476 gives 2.04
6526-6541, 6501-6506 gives 2.07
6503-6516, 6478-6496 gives 2.02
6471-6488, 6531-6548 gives 2.06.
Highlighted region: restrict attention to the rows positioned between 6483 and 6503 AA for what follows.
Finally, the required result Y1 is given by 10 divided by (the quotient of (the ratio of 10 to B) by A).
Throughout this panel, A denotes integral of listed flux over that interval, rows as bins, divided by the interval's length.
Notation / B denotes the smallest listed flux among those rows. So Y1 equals 3.85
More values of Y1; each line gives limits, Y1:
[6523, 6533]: 3.82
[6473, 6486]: 3.74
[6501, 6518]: 3.57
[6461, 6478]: 3.94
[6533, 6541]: 3.76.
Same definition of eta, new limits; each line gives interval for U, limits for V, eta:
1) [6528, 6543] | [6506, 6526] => 1.83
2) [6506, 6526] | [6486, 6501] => 1.83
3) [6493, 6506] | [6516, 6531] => 1.84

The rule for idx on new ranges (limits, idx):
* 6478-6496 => 6494.5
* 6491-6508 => 6502.0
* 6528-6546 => 6544.5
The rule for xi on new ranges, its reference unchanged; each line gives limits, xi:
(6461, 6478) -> -0.5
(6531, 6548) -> -2.9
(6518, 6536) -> 0.2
